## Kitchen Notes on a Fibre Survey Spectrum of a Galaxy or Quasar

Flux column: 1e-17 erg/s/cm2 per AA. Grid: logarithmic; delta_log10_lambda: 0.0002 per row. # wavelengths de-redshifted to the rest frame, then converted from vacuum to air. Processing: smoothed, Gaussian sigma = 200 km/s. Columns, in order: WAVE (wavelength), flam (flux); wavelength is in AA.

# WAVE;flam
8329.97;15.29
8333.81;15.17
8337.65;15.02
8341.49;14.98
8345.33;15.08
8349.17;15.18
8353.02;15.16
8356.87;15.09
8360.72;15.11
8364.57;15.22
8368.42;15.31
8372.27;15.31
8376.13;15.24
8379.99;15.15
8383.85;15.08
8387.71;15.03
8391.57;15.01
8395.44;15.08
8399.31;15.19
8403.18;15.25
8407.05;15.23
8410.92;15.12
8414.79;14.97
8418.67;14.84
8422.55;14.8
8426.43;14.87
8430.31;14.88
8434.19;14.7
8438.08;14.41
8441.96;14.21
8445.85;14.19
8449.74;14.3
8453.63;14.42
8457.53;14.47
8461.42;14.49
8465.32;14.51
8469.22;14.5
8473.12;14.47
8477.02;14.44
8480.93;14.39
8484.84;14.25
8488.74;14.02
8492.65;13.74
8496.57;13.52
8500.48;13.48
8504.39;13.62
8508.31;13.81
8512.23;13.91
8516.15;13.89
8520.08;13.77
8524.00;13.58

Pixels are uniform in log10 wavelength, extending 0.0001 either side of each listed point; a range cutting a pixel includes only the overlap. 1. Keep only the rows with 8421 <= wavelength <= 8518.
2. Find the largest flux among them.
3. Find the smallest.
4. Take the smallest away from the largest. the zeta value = 1.40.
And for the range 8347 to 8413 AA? 0.30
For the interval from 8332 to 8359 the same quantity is 0.20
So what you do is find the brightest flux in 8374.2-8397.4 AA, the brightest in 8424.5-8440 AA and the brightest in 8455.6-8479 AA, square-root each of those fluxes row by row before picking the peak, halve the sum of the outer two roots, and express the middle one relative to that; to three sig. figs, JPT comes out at 1.00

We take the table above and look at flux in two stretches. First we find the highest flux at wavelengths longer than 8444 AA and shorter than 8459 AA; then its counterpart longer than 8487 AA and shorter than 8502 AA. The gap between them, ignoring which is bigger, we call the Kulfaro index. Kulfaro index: 0.45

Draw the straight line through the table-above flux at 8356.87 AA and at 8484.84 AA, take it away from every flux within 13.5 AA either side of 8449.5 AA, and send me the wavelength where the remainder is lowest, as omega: 8441.96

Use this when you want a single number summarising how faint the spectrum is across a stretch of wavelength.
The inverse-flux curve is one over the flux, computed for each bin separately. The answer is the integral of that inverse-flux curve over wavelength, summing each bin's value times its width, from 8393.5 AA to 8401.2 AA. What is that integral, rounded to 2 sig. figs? 0.51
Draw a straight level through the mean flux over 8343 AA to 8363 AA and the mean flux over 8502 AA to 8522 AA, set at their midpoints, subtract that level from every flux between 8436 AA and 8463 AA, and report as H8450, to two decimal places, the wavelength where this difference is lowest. 8441.96 AA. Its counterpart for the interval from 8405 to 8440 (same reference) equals 8438.08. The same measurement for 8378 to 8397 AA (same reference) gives 8387.71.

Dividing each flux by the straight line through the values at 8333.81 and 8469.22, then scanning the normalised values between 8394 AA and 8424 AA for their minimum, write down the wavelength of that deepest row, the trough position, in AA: 8422.55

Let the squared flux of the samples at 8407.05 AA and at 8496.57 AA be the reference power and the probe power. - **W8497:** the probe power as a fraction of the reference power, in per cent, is 79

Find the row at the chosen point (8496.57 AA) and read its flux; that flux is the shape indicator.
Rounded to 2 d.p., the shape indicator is 13.52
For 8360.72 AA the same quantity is 15.11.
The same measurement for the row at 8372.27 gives 15.31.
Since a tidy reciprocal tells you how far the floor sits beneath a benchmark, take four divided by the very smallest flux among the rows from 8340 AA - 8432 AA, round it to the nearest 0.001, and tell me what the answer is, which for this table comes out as 0.270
